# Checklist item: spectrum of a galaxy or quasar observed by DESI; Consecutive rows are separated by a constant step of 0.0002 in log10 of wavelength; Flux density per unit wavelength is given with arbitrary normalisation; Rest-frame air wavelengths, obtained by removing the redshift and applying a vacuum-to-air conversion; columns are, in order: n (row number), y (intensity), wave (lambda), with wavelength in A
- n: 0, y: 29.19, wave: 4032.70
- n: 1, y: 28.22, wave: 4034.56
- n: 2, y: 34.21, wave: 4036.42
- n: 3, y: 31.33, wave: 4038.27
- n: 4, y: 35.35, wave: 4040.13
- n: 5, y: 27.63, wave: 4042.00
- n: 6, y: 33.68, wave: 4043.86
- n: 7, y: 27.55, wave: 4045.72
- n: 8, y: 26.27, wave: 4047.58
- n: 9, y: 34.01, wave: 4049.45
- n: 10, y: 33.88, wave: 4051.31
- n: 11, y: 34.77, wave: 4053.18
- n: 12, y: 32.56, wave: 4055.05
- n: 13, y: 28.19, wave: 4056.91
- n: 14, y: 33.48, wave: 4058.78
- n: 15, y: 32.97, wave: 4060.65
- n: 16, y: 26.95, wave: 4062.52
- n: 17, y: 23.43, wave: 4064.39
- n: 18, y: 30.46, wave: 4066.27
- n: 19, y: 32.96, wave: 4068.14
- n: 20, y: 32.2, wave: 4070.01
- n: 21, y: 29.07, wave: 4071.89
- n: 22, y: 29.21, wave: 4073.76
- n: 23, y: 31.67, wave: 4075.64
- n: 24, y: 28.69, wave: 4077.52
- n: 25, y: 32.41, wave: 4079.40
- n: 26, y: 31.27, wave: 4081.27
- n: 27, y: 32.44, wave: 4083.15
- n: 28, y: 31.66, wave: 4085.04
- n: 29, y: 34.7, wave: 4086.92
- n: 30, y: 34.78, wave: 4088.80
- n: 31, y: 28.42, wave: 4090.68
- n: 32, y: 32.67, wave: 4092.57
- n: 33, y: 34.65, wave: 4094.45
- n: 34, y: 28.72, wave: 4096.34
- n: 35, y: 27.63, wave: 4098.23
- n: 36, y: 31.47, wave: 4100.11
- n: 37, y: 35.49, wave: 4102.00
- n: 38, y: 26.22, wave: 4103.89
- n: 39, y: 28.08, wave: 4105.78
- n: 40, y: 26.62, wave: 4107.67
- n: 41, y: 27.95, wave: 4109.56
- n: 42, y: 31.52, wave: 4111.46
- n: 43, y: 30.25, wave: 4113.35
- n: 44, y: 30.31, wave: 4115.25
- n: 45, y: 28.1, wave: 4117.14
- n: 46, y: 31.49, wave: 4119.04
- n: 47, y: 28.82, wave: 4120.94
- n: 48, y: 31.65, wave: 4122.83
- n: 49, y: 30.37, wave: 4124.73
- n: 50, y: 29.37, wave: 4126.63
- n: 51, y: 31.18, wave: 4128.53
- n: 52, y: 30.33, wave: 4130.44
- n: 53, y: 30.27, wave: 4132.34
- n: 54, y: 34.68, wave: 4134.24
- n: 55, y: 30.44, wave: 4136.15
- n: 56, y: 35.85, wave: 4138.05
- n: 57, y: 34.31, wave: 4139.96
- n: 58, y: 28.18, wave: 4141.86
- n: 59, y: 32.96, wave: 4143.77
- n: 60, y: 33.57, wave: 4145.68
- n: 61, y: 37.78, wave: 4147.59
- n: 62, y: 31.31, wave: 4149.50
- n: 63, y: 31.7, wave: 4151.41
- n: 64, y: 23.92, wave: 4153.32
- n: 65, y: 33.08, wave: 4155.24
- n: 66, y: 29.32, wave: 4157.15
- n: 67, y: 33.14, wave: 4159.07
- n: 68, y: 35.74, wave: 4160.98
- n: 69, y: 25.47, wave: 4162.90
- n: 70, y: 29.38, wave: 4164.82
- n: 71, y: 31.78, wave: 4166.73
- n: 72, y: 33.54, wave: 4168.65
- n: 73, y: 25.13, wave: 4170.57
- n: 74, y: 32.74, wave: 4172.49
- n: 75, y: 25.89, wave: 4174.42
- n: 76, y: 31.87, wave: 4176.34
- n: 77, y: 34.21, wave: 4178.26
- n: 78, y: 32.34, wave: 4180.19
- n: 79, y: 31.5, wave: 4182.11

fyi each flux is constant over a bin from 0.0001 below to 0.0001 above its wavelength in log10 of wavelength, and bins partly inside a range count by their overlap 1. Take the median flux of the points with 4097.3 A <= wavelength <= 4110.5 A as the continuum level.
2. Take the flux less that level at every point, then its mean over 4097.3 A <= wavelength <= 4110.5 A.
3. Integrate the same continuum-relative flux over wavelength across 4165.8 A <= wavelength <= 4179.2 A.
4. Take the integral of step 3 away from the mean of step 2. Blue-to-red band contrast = -36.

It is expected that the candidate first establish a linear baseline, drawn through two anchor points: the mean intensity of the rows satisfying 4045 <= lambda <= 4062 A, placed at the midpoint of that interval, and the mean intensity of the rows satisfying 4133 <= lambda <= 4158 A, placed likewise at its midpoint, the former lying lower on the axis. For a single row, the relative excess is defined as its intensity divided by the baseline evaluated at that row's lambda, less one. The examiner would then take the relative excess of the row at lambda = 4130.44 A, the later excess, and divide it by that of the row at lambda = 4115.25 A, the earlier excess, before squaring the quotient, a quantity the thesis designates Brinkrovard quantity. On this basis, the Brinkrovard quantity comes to 1.1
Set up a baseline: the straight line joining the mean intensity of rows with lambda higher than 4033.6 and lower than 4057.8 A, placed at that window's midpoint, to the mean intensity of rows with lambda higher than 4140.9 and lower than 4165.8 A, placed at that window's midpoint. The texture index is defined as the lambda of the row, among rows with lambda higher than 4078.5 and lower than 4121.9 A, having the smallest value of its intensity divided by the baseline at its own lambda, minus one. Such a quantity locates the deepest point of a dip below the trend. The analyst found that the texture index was 4103.89 A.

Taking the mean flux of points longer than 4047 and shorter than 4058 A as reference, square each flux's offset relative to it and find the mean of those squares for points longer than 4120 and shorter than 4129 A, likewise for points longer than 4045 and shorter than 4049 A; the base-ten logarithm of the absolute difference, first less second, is 1.3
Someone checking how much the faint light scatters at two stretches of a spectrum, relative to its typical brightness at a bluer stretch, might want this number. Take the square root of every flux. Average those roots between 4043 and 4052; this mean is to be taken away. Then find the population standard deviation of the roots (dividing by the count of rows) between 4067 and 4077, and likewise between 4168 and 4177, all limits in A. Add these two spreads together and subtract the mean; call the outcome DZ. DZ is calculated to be -5.09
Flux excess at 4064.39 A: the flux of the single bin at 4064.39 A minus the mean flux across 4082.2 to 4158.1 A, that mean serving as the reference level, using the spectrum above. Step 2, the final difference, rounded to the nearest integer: -8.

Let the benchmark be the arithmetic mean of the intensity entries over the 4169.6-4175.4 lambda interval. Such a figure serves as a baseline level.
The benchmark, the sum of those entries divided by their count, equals 27.9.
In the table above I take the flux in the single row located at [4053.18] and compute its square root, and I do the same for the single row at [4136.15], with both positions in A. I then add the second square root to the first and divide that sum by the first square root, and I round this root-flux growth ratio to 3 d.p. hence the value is 1.936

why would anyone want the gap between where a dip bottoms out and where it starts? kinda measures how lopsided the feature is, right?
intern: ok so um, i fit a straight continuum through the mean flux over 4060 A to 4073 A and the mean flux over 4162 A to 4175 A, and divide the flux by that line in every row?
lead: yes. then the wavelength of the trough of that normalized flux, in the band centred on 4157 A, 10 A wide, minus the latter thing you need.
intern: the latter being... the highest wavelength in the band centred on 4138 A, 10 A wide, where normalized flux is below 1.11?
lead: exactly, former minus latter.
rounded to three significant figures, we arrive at 11.5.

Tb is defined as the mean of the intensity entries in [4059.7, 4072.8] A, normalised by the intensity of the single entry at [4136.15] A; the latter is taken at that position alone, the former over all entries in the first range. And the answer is 0.98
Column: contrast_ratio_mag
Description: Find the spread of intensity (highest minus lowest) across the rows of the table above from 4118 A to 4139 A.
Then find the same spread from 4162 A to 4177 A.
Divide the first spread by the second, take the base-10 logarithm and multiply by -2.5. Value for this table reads 0.19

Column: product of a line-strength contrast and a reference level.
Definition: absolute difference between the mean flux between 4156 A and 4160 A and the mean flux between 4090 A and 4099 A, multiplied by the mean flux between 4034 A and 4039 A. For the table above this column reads 25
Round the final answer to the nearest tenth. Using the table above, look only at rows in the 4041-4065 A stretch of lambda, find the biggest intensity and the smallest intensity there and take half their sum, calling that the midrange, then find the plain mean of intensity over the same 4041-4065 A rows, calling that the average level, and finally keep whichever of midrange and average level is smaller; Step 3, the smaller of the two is 29.1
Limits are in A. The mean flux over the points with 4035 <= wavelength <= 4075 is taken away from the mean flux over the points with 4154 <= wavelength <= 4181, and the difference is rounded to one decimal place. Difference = 0.0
